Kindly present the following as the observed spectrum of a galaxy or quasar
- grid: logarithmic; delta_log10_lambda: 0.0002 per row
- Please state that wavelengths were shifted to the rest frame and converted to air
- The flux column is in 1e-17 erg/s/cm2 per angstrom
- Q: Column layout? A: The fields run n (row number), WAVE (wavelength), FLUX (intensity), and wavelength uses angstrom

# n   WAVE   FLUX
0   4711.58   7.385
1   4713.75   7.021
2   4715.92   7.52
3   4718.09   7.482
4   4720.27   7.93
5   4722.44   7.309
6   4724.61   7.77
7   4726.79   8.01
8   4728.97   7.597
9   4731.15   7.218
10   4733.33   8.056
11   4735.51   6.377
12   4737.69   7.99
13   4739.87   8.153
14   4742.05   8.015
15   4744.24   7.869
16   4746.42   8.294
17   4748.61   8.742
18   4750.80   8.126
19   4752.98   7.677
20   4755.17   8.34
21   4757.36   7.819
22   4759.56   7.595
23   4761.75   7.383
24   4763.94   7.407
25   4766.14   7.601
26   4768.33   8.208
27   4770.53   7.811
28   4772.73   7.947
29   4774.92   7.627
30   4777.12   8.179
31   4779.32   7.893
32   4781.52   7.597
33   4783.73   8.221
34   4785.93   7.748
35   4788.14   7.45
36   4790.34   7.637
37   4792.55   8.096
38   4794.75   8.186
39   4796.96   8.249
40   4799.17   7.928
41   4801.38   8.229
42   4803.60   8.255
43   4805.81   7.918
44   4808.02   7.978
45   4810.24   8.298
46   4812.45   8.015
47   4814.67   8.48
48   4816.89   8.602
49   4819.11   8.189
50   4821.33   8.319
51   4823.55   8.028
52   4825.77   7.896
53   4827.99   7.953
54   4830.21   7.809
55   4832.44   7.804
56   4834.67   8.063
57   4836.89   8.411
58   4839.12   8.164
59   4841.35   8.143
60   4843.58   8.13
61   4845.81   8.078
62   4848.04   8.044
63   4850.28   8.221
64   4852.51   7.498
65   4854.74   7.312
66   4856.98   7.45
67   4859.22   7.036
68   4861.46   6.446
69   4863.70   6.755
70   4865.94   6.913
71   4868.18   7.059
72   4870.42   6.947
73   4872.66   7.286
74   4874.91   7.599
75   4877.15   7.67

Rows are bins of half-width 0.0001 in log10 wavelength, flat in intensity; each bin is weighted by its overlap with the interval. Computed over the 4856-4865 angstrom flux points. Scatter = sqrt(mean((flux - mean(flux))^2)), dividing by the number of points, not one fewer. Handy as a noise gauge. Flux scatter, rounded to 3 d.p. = 0.370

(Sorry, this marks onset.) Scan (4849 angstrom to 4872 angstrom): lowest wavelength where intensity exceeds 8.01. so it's 4850.28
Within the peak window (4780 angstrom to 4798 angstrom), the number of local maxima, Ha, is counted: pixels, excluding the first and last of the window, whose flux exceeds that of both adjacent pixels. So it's 1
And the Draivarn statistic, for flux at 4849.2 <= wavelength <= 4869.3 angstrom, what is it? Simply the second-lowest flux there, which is 6.755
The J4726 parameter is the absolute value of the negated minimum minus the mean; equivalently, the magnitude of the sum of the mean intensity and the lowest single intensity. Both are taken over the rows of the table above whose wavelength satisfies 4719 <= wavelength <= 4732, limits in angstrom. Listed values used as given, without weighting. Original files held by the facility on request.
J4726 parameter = 14.9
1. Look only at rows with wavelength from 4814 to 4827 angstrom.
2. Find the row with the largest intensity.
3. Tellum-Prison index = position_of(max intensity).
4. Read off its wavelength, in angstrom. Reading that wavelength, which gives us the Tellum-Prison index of 4816.89 angstrom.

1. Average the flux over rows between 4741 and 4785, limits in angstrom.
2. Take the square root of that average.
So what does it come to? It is 2.81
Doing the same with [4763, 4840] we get 2.83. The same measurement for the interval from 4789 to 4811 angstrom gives 2.84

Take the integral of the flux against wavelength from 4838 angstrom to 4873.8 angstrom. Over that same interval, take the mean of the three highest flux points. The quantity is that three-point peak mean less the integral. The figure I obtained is -259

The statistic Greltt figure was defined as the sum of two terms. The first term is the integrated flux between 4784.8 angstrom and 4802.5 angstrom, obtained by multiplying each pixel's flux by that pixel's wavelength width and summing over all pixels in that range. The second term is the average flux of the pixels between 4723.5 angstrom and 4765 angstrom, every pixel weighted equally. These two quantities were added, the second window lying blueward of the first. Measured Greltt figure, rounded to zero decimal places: 148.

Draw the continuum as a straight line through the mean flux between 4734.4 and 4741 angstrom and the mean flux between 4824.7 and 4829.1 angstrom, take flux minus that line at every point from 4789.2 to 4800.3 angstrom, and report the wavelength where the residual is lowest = 4790.34 angstrom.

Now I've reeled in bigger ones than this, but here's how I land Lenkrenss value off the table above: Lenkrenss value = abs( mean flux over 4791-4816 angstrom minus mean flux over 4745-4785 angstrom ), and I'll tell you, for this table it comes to 0.23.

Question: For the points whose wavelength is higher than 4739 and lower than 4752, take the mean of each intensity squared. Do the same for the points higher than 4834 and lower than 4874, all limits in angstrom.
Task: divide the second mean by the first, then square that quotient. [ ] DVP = 0.73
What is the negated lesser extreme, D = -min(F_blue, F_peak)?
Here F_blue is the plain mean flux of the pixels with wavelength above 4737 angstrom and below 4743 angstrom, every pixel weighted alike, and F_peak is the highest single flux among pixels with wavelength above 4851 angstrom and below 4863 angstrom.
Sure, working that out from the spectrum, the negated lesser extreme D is -7.50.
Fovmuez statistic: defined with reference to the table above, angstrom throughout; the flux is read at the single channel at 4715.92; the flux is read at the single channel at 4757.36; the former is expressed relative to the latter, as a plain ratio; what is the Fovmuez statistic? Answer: 0.96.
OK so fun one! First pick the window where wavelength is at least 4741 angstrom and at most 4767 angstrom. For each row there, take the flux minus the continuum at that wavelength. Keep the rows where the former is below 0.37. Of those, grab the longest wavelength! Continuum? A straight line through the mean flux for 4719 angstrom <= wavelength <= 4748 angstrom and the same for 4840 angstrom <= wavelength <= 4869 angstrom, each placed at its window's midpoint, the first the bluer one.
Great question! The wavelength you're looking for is 4766.14 angstrom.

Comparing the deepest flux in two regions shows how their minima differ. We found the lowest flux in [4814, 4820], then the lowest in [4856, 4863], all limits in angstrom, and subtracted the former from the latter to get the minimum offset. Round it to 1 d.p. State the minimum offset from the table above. -1.7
